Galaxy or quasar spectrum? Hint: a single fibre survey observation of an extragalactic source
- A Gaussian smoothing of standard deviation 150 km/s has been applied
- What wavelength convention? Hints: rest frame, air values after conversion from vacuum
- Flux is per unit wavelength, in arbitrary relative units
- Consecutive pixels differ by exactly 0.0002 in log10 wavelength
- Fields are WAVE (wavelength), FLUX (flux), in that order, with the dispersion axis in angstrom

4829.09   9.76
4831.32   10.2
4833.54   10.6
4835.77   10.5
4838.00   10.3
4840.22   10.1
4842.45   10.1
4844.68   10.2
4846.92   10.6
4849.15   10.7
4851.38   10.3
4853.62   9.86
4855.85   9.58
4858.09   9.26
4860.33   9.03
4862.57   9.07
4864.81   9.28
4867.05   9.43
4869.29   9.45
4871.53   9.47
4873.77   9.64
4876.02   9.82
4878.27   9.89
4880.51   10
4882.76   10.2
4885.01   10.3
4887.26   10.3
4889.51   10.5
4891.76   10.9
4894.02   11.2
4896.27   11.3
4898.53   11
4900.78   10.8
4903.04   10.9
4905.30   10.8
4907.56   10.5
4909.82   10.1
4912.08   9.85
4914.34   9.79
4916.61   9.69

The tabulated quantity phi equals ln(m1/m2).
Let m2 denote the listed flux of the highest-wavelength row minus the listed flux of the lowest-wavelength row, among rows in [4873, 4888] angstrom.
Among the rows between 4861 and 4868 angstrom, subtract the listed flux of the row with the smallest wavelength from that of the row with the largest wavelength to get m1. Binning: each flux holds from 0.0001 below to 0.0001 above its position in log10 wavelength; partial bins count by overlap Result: -0.6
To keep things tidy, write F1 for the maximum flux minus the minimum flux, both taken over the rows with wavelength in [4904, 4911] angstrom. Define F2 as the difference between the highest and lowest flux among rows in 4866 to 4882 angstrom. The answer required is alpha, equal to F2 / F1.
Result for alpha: 0.8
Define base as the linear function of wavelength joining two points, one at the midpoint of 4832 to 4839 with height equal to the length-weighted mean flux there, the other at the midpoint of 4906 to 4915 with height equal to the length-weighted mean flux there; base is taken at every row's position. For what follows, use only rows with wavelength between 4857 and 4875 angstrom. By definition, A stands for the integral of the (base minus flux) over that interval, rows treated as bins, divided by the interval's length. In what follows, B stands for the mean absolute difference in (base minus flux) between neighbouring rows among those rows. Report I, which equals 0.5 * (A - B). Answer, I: 0.43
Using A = 1.0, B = 0.13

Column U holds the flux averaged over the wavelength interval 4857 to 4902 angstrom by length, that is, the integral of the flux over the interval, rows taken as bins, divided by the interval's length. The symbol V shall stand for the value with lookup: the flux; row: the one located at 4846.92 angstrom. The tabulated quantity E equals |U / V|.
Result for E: 0.95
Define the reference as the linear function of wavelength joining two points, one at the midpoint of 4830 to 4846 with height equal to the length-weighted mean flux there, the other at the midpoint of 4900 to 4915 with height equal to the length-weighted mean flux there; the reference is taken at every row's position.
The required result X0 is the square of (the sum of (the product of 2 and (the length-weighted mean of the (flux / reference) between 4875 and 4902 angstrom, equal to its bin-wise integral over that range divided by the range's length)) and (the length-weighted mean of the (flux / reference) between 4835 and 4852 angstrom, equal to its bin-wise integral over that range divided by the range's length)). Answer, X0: 9.2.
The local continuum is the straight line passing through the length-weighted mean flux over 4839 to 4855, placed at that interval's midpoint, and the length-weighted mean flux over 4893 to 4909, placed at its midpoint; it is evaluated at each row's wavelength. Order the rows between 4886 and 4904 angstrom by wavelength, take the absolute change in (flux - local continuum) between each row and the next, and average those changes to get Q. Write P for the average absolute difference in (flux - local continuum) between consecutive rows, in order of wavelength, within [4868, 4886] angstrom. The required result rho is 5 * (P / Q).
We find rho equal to 2.2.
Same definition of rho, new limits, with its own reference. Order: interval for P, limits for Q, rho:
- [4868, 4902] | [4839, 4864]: 3.2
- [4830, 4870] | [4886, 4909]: 4.9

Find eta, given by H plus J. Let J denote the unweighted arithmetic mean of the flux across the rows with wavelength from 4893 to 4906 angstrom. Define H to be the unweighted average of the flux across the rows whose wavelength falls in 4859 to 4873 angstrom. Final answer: 20.3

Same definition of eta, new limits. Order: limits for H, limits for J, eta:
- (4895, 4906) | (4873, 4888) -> 21.0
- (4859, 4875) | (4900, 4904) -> 20.2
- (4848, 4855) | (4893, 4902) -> 21.4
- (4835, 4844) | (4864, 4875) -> 19.7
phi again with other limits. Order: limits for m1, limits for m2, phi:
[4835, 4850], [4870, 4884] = -1.3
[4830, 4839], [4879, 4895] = -2.5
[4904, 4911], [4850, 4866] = -0.4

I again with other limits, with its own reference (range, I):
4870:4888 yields 0.10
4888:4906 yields -0.48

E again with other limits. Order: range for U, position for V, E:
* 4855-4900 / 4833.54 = 0.94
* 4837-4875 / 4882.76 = 0.96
